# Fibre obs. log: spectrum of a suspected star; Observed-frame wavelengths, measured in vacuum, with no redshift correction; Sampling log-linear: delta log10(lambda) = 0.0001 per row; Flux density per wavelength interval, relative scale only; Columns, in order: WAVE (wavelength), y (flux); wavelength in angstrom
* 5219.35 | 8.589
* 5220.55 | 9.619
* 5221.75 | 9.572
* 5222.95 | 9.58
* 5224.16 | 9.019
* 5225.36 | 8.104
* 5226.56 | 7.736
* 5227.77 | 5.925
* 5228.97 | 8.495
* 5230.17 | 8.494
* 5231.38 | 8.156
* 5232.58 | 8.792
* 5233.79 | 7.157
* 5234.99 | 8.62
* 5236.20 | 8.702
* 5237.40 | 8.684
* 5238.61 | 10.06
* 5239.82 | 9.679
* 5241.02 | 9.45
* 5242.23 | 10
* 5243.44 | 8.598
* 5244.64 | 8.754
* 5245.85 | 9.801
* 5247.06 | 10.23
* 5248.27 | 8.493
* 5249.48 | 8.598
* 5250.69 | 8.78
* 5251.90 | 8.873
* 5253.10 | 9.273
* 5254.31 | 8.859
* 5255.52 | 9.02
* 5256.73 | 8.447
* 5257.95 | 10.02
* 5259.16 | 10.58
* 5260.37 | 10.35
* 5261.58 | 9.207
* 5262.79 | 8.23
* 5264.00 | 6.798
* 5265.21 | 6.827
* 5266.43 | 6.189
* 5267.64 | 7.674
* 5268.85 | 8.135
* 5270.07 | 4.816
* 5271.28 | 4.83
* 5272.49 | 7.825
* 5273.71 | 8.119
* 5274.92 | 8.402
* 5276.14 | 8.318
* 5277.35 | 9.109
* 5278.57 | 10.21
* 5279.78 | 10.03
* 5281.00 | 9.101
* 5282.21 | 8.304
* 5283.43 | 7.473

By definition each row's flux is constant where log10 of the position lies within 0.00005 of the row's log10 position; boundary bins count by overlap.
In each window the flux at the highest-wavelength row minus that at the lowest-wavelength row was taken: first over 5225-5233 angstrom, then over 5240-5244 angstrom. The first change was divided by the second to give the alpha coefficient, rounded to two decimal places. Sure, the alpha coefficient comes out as -0.81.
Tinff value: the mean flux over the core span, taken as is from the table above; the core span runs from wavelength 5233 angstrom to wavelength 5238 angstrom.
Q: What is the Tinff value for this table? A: 8.3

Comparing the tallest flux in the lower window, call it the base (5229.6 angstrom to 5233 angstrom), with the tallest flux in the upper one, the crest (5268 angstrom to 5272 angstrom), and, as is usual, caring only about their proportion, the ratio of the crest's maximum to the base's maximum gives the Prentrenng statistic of 0.93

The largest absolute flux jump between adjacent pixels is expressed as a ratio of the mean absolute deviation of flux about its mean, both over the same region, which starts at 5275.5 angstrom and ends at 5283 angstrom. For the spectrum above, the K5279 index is 1.8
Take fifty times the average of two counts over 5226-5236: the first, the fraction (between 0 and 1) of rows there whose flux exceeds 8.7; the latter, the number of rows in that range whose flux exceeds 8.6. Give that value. 53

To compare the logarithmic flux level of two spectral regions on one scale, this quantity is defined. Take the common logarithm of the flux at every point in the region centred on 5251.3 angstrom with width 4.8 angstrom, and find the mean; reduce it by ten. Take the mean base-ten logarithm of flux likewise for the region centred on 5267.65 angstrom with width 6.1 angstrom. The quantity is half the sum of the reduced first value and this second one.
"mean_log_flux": -4.12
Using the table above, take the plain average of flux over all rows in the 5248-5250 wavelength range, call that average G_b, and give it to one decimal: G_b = 8.5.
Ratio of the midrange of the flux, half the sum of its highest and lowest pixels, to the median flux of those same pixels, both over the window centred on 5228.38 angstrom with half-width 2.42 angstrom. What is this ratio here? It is 0.89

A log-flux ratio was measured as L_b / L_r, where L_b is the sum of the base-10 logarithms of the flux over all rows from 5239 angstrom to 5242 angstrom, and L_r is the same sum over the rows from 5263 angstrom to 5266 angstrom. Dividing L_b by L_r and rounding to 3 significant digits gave 1.18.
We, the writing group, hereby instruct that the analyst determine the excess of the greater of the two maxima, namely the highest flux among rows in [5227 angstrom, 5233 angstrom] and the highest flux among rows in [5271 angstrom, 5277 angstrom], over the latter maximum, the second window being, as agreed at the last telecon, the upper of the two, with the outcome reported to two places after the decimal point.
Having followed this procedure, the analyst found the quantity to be 0.39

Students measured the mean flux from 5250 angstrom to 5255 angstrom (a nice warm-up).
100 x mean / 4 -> 224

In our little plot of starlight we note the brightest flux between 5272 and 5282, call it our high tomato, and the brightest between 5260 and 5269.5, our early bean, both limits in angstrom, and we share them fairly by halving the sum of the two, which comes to 10.3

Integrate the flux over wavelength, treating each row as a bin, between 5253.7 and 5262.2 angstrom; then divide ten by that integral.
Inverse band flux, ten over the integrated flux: 0.124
